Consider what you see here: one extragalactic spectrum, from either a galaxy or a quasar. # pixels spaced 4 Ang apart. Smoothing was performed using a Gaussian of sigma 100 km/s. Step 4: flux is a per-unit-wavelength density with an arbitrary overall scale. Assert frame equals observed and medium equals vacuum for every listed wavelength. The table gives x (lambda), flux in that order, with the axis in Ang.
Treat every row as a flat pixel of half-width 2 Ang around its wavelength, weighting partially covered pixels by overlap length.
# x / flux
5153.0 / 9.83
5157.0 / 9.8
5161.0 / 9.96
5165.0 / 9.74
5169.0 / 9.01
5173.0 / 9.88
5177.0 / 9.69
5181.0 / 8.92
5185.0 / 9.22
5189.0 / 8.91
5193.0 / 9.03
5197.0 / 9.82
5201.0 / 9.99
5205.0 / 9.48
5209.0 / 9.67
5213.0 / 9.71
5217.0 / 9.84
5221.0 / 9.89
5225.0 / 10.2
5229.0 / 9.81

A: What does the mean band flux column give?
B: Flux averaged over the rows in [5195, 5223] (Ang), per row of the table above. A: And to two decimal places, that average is 9.77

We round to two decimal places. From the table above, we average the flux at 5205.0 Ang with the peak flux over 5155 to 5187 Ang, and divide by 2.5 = 3.89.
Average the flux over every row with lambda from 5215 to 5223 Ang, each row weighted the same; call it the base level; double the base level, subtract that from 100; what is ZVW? 80.27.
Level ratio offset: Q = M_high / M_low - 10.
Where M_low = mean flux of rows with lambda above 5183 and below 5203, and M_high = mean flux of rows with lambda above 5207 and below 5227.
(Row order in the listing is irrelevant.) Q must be -8.95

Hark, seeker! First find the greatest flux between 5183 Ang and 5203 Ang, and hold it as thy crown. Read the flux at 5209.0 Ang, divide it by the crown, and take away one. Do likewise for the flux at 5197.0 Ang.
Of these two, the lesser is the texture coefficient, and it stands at -0.032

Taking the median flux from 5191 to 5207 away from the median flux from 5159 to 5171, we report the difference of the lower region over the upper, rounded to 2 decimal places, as 0.09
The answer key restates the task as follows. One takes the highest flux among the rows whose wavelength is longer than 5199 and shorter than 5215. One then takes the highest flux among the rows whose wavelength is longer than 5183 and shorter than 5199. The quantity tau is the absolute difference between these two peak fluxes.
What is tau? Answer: 0.17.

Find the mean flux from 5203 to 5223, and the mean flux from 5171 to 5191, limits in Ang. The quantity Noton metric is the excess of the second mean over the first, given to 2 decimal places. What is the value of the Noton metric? -0.39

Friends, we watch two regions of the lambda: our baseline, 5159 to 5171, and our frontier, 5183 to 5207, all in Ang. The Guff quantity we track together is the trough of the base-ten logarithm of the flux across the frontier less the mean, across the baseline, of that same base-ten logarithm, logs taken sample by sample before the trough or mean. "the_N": -0.031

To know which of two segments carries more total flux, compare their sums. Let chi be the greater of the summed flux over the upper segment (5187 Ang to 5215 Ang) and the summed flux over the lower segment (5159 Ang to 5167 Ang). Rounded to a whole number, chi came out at 67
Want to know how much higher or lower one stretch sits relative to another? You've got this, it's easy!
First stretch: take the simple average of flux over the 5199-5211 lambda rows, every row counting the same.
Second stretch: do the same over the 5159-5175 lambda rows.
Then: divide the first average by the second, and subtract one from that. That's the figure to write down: 0.01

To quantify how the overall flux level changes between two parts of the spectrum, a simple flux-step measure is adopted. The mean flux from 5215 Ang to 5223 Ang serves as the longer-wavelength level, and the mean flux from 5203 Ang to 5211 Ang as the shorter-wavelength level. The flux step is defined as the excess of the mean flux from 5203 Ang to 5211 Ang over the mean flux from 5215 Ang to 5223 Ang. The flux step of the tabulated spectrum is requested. -0.3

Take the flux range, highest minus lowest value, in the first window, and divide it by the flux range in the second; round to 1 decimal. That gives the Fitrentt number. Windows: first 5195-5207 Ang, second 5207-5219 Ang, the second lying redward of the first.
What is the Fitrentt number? 3.0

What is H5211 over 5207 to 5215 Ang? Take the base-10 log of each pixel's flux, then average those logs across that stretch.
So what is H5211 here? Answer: 0.986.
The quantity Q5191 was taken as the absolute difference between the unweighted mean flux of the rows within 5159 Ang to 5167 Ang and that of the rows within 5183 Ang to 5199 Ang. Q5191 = 0.6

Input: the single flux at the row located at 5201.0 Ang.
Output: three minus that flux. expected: -6.99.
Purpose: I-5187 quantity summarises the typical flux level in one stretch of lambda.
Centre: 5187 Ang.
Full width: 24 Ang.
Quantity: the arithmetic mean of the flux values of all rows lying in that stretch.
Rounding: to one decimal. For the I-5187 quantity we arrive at 9.3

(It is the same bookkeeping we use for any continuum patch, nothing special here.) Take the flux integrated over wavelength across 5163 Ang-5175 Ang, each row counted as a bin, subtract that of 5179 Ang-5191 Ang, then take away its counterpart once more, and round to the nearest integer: -102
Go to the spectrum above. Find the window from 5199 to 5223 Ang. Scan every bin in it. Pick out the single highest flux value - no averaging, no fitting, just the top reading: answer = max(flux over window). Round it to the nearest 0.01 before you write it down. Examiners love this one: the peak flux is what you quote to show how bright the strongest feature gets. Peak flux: 9.99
